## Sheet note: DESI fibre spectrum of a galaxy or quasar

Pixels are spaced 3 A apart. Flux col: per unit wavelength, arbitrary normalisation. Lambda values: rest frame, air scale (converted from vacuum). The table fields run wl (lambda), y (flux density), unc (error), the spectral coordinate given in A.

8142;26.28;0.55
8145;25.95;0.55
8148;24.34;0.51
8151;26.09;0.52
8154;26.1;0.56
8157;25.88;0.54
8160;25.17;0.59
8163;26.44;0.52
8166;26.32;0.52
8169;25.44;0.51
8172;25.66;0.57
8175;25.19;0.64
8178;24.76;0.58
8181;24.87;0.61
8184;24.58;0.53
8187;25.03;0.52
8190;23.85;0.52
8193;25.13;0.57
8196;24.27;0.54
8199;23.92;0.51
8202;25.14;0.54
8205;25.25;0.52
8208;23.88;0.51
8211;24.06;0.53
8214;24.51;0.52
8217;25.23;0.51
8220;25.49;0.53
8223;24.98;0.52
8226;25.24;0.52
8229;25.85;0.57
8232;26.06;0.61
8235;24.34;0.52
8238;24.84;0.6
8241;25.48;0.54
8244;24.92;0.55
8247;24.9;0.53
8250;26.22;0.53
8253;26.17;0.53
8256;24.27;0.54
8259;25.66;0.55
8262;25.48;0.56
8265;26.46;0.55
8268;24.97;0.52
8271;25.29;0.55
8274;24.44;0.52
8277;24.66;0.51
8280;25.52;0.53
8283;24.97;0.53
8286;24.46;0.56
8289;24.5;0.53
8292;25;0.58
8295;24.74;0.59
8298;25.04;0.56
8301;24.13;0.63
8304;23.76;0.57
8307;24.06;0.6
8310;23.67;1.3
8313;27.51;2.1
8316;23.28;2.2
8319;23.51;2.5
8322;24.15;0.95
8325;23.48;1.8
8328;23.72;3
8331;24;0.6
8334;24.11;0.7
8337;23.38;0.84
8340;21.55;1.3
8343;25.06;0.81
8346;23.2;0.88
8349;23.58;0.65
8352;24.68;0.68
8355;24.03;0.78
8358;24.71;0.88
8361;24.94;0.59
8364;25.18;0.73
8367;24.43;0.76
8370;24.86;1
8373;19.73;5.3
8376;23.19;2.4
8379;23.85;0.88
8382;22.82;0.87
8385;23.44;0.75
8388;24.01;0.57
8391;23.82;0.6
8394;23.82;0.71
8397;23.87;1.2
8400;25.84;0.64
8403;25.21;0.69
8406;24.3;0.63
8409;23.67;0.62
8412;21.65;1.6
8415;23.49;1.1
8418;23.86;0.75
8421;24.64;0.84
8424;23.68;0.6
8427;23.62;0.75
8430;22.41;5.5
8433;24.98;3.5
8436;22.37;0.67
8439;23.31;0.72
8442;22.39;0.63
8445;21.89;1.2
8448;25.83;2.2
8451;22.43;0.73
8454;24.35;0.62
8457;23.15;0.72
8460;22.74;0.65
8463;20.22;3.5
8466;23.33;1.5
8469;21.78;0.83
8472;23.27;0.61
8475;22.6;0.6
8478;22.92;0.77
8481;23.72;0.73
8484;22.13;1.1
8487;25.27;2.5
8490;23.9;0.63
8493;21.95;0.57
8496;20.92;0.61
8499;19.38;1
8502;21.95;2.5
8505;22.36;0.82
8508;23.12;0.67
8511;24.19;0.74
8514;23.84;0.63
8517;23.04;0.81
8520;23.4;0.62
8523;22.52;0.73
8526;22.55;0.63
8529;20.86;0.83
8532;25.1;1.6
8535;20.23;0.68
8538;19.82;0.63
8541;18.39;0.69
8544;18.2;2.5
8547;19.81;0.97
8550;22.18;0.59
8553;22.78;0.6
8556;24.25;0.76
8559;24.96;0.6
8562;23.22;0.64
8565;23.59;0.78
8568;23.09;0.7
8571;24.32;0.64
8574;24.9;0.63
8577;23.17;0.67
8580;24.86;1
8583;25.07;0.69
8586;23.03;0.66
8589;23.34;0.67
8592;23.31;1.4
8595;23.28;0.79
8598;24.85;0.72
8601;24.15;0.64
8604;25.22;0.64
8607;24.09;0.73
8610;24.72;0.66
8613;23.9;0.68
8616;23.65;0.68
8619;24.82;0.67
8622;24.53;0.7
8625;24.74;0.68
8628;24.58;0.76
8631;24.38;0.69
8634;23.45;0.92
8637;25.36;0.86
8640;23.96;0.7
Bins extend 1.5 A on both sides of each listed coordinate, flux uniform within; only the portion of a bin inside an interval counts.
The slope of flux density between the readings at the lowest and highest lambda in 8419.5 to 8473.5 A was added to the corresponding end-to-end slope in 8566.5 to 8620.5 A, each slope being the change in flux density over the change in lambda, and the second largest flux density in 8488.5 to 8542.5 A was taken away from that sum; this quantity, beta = -24.2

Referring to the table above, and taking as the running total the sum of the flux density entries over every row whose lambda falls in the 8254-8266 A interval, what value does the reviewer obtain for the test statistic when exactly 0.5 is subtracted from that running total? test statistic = 101.4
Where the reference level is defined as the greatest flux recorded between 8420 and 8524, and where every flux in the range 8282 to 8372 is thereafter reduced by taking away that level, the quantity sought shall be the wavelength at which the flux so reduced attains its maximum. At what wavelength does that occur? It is 8313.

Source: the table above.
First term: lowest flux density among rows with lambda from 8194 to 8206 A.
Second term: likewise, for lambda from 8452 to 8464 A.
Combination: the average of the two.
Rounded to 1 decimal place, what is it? 22.1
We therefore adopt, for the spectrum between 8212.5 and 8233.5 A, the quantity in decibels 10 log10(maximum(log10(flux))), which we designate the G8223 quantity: 1.51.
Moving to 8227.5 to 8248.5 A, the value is 1.51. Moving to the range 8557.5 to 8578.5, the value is 1.45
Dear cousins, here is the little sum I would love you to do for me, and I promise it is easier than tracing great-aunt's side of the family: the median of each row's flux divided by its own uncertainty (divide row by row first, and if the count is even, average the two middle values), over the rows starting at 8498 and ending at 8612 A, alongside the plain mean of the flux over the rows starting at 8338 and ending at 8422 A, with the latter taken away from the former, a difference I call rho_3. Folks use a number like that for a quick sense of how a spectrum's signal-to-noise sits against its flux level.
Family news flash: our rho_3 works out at 9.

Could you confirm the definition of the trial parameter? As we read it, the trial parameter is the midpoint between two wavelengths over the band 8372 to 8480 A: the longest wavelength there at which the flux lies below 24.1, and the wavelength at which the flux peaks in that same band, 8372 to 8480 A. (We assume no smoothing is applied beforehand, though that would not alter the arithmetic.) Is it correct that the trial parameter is 8439.0 A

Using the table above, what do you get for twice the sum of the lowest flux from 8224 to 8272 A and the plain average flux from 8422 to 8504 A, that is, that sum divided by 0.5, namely 94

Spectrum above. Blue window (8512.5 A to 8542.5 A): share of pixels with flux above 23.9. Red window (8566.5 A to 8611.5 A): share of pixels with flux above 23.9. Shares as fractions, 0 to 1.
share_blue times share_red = 0.06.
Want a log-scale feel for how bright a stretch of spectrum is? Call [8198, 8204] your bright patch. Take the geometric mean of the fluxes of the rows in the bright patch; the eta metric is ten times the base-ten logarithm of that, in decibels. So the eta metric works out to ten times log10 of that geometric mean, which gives 13.9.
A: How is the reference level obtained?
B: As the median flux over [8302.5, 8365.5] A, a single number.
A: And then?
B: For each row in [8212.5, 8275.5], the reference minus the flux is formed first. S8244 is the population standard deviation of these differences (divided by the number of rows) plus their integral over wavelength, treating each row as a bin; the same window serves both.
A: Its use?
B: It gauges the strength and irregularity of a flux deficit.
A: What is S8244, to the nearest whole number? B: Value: -80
